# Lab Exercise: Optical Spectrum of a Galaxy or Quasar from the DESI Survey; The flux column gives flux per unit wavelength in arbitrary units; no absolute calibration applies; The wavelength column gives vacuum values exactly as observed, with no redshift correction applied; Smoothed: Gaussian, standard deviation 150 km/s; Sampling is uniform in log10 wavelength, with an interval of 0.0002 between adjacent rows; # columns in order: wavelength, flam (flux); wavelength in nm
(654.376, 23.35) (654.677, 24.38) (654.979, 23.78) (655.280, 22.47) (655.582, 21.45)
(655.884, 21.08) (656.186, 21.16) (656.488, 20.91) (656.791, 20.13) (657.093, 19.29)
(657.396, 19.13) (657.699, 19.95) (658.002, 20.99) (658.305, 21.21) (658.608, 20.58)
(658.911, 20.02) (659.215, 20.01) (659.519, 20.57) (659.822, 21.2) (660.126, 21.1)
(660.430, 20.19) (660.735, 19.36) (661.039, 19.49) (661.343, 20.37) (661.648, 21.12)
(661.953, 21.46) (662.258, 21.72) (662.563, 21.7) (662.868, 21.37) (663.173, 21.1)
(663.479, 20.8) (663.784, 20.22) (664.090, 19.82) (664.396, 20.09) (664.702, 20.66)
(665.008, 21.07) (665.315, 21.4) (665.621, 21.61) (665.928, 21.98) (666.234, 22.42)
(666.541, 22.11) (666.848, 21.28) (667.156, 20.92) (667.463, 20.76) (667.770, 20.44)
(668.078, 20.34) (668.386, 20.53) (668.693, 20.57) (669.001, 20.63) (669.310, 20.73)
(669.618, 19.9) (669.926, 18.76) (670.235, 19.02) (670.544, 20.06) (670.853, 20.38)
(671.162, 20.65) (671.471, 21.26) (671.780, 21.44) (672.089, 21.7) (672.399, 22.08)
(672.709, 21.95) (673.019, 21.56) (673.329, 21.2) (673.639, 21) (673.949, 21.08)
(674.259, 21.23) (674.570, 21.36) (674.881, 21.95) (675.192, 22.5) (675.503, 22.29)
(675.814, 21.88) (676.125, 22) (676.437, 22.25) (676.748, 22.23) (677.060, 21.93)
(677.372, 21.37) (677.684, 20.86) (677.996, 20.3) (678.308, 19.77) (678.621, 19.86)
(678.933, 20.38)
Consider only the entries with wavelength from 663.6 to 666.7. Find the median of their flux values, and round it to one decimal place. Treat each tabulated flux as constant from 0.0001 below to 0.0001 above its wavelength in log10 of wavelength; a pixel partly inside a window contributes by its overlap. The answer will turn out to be 21.2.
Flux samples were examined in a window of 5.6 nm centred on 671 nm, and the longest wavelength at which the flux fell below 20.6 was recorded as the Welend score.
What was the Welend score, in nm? 670.853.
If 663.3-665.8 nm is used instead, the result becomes 664.396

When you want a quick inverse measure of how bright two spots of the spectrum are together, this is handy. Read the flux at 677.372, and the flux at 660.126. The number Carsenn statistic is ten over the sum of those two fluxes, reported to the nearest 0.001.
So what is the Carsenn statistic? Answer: 0.235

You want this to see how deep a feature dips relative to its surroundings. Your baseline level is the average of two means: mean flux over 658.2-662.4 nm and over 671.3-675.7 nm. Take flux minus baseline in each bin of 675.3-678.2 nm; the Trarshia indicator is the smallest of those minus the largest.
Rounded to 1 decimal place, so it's -2.0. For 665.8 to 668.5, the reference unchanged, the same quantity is -2.1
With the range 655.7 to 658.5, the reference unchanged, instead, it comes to -2.1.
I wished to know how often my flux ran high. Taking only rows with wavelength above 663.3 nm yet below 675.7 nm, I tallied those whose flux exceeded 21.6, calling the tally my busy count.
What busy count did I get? 10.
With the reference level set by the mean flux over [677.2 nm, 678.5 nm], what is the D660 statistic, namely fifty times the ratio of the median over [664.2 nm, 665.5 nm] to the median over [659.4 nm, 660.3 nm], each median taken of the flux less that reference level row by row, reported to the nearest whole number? 28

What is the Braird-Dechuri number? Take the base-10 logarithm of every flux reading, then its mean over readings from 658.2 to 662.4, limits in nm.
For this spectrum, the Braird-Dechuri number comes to 1.31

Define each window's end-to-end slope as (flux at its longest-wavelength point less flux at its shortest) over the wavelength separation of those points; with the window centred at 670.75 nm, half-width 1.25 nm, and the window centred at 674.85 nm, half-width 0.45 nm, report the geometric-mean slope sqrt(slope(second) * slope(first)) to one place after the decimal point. 1.1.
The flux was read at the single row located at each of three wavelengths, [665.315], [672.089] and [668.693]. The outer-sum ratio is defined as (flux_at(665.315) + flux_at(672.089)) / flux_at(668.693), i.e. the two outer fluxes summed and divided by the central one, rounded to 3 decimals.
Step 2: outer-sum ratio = 2.095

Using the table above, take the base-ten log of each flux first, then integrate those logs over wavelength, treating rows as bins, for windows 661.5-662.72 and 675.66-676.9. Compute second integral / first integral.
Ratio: 1.03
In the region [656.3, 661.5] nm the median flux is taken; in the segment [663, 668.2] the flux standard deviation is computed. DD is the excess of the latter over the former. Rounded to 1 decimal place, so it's -19.5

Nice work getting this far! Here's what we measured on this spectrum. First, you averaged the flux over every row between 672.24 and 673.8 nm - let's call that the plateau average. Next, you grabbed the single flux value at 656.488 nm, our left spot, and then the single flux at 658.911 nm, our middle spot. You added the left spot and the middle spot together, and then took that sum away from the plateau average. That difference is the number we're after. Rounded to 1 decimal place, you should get -19.4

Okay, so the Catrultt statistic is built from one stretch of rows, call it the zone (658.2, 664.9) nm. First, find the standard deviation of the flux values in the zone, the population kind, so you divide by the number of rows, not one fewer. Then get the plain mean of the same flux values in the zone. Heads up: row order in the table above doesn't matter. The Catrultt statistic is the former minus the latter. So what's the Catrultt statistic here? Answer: -20.0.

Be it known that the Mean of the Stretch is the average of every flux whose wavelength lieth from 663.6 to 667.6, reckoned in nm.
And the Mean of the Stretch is 21.1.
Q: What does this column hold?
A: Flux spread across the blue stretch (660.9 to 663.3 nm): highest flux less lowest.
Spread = 2.2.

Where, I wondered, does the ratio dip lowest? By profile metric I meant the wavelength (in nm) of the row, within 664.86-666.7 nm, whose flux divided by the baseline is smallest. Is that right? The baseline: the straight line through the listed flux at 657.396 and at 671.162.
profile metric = 665.008 nm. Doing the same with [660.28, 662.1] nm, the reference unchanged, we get 660.735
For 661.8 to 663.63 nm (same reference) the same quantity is 663.479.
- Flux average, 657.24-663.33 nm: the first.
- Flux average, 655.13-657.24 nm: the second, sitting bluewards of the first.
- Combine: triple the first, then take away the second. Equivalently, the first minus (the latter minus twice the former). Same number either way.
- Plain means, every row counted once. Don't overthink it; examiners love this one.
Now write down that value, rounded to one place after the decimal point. 41.0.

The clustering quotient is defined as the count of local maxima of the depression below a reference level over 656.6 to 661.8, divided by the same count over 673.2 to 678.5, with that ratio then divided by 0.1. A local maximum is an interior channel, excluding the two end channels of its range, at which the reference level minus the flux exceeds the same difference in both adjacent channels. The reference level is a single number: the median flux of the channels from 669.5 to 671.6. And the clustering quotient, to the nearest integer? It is 15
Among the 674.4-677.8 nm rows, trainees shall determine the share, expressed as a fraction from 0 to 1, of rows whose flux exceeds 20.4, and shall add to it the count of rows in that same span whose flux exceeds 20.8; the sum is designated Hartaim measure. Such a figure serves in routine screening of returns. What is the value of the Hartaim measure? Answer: 12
